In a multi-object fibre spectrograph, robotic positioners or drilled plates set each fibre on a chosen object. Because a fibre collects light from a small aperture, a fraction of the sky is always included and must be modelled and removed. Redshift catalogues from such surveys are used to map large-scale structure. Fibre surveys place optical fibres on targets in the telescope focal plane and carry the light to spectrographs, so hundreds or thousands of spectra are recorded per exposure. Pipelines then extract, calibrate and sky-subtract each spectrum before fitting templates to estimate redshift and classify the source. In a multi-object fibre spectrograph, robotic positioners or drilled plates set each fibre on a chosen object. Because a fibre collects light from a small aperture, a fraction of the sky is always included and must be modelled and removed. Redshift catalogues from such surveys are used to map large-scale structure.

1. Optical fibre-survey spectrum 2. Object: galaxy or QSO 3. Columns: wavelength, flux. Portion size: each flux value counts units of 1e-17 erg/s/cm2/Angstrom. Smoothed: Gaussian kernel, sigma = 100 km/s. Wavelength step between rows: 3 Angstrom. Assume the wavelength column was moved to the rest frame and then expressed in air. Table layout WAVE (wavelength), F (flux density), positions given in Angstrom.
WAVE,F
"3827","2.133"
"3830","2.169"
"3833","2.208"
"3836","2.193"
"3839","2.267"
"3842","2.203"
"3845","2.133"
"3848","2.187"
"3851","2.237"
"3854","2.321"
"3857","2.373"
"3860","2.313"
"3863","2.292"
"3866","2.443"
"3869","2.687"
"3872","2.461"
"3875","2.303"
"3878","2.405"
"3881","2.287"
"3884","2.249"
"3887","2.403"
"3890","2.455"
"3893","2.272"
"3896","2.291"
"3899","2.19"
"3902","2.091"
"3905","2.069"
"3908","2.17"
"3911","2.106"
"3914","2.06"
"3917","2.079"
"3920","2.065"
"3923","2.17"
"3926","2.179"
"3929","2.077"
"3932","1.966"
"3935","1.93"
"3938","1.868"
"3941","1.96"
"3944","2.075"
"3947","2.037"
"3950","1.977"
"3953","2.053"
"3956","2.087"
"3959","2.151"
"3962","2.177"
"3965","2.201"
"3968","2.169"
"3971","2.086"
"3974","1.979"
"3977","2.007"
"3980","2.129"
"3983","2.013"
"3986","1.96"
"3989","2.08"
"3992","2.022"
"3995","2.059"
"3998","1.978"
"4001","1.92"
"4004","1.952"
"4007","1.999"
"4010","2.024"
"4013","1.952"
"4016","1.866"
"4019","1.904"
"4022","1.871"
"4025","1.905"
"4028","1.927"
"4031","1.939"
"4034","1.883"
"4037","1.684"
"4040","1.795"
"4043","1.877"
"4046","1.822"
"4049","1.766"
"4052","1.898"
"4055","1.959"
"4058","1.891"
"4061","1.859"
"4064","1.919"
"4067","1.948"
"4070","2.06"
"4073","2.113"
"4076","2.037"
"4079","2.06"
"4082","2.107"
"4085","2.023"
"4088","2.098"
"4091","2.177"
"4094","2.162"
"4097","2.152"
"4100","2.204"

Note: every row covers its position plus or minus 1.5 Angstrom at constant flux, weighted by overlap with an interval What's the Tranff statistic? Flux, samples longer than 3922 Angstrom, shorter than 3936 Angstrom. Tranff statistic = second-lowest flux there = 1.966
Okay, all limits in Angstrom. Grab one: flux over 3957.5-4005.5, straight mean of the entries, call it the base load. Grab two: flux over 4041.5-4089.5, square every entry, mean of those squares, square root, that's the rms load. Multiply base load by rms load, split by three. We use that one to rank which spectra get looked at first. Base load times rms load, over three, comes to 1.35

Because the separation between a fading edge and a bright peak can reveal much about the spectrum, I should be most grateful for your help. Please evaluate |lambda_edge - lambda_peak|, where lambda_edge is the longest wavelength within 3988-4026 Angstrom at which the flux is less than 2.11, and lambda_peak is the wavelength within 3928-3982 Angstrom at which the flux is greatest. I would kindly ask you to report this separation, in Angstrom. 60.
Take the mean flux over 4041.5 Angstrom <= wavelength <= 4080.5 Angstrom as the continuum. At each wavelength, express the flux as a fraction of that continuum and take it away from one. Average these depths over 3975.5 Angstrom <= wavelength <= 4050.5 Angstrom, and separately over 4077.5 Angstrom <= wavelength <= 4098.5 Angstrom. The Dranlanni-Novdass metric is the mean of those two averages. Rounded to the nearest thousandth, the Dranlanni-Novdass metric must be -0.043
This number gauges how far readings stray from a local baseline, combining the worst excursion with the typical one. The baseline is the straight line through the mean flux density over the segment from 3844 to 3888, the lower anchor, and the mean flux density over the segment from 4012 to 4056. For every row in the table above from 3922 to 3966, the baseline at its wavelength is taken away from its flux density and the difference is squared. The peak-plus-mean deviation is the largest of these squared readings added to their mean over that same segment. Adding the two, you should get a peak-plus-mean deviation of 0.090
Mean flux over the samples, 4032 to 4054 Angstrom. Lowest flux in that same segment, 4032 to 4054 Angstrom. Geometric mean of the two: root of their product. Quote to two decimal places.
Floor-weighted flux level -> 1.75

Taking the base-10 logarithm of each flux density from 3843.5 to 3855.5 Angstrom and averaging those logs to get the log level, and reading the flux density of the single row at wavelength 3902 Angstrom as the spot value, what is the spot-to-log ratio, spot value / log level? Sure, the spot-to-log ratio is 6.0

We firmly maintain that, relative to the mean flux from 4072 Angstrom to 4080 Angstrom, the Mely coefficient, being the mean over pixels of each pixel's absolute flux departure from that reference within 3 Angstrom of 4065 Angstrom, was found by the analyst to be 0.14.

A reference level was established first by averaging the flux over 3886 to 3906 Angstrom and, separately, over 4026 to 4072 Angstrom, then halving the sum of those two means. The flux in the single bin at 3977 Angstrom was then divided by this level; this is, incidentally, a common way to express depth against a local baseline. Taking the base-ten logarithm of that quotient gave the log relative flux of -0.013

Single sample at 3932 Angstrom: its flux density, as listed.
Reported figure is 1.966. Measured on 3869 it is 2.687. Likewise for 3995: 2.059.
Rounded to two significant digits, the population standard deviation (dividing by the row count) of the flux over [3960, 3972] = 0.043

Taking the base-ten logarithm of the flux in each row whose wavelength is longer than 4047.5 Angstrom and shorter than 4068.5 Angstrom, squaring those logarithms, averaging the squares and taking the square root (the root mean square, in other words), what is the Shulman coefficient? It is 0.28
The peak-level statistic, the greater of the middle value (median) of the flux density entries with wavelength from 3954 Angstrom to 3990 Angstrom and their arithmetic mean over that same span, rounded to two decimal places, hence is 2.09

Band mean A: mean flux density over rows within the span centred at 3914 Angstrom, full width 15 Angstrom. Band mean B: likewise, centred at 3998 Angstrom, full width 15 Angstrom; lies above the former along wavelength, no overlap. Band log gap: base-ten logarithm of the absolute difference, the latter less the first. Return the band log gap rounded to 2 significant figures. -0.96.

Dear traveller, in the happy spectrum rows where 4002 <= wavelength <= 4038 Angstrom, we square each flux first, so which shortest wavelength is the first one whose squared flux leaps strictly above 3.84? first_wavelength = 4007 Angstrom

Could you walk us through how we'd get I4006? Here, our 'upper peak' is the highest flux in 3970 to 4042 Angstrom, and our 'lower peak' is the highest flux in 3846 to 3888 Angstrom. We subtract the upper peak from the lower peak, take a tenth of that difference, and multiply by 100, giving 6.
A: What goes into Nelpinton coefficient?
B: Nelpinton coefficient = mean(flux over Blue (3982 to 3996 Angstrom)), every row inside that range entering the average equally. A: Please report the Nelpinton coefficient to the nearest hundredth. 2.03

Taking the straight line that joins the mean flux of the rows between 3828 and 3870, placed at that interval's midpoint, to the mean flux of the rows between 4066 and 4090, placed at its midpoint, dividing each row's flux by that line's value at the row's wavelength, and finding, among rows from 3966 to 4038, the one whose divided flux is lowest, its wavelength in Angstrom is 4037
